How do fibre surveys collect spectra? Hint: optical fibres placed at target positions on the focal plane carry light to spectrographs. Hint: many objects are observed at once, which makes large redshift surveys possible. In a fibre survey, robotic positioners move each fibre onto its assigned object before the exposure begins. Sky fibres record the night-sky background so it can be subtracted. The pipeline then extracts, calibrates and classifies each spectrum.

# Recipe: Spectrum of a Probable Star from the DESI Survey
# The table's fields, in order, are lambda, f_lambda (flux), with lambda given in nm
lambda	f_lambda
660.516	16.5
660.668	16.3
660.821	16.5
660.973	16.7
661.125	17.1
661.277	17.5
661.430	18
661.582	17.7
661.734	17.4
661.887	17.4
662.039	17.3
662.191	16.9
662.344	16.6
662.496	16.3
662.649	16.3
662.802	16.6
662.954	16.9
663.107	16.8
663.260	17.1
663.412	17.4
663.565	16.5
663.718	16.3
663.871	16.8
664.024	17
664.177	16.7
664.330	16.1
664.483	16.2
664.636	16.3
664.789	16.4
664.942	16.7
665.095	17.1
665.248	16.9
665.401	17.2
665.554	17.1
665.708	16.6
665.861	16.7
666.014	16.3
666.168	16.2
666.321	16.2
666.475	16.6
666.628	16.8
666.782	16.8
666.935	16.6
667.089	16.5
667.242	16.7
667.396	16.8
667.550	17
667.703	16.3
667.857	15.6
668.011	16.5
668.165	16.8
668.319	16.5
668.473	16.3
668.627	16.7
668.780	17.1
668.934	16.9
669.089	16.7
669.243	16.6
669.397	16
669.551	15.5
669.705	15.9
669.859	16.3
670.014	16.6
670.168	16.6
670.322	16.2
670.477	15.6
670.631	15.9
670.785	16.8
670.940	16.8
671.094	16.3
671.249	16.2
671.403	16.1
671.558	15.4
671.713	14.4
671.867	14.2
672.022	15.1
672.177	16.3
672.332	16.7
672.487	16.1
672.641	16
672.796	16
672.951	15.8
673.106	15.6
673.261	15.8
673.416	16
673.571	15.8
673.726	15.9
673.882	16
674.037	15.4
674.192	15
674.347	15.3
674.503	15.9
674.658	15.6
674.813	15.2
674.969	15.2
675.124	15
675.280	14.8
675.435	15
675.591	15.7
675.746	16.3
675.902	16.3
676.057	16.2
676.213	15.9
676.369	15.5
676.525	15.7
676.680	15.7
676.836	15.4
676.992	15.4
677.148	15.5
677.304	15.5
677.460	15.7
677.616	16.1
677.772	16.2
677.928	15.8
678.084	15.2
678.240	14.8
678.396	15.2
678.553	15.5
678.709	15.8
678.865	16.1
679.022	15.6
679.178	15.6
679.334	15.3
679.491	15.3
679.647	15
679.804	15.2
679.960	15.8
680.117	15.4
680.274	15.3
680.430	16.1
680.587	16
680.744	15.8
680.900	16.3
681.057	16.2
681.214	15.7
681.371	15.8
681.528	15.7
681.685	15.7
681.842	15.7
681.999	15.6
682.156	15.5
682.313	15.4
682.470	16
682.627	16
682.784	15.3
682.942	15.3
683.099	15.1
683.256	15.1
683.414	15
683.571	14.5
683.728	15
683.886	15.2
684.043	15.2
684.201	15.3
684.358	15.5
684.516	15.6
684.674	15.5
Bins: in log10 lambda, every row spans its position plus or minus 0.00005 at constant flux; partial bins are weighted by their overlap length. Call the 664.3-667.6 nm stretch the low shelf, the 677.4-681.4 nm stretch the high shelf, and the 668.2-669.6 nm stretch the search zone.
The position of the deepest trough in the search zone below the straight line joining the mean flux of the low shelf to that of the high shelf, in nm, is 669.551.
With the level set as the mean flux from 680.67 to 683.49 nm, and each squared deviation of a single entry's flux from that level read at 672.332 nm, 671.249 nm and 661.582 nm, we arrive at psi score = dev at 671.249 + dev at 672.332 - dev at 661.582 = -2.8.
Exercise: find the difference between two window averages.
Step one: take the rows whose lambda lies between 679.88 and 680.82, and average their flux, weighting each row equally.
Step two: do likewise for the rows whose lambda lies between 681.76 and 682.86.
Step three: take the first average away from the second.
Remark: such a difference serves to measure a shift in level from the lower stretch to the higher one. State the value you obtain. -0.1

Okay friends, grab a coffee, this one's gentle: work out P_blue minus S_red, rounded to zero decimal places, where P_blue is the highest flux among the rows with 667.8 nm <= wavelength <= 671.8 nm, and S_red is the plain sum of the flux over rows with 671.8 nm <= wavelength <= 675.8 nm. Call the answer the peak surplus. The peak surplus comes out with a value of -389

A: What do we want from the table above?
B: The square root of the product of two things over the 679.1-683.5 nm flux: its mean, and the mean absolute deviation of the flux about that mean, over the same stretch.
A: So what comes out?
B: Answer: 2.19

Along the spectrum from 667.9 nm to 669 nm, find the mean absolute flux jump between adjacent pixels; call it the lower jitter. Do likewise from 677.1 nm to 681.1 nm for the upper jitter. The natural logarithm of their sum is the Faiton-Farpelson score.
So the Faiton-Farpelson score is -0.51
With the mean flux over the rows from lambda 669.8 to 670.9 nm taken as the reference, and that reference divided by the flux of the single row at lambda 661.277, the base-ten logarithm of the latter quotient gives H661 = -0.031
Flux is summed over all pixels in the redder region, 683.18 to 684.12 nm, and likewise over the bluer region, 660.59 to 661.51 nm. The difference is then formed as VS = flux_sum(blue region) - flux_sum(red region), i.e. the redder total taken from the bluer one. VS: 12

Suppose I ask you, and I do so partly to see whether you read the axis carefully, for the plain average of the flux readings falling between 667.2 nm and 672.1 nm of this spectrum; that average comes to 16.2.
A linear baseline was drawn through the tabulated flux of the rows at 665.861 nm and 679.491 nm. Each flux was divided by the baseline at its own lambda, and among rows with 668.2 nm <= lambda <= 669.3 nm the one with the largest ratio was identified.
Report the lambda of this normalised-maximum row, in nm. 668.780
